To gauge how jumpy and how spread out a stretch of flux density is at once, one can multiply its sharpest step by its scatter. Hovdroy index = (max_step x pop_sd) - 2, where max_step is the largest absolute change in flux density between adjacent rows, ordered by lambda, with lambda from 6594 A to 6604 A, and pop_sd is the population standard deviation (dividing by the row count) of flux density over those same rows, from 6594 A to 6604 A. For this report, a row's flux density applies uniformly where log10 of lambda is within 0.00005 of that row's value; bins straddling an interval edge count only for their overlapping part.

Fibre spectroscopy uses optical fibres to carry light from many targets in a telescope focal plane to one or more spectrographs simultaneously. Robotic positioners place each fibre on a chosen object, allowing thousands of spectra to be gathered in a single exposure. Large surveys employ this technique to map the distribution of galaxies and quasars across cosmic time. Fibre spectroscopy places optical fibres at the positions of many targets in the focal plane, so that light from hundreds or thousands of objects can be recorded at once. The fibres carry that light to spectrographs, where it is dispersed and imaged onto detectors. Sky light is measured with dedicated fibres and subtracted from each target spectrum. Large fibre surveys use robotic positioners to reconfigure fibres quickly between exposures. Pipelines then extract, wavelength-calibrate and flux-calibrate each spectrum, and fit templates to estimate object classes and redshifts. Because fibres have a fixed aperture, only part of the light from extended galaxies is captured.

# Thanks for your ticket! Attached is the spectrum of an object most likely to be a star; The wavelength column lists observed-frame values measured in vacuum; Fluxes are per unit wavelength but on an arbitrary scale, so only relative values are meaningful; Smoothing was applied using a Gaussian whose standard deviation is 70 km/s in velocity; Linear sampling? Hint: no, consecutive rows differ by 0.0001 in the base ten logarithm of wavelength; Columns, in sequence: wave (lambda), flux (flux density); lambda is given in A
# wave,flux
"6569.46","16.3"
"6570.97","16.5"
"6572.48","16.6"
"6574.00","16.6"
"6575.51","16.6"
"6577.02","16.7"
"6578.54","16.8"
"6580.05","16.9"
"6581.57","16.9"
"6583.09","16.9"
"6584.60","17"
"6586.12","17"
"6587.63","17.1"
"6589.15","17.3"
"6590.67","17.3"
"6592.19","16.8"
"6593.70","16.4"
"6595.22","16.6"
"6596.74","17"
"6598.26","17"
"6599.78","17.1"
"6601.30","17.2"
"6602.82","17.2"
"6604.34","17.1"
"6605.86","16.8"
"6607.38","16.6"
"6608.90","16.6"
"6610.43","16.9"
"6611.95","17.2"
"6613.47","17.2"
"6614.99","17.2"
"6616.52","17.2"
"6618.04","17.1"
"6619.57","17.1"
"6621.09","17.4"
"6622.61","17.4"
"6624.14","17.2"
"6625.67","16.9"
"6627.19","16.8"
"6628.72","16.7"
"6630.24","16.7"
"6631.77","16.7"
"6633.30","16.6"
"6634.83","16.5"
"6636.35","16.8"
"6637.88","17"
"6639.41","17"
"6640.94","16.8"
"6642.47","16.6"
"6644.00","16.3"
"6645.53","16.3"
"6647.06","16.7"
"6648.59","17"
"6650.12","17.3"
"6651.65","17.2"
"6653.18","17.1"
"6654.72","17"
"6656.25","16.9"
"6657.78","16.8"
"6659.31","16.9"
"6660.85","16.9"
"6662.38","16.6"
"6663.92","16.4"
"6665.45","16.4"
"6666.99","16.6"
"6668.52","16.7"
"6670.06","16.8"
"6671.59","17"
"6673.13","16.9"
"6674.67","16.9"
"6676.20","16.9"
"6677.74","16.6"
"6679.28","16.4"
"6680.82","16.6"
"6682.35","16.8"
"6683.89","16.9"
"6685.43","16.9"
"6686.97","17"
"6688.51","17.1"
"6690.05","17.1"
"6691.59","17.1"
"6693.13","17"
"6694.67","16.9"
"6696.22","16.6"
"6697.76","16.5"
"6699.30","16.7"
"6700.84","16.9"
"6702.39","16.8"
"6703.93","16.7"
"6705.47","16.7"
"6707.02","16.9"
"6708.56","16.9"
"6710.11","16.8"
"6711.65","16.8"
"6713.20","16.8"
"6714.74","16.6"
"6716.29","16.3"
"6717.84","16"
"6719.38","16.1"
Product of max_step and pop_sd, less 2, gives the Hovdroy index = -1.92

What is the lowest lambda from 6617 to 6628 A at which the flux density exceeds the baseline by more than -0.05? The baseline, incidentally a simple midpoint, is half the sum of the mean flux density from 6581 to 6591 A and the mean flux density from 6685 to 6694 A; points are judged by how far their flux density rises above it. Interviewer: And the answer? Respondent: 6618.04 A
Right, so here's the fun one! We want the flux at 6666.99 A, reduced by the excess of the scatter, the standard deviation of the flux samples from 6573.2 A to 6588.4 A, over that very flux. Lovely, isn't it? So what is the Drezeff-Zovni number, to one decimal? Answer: 33.0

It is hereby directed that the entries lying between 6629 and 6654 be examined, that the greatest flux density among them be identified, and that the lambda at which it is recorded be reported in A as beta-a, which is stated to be 6650.12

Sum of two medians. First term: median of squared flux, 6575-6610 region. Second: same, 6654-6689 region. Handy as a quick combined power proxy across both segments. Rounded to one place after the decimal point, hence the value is 571.2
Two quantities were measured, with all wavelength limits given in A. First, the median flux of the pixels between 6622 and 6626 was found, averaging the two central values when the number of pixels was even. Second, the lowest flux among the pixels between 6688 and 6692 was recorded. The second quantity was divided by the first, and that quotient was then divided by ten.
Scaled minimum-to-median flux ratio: 0.099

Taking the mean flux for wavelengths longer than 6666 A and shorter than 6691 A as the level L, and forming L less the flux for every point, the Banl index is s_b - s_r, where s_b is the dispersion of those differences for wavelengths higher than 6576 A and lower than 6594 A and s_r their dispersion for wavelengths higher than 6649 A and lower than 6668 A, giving -0.04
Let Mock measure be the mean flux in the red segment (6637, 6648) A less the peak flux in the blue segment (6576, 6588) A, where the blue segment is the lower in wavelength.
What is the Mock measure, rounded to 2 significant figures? -0.43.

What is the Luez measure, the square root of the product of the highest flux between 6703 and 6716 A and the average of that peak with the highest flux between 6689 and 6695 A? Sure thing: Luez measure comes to 16.9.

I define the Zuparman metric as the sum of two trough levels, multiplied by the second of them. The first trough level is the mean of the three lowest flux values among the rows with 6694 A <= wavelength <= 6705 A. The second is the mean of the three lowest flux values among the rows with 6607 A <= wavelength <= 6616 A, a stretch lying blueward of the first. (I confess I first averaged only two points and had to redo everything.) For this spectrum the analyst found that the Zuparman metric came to 556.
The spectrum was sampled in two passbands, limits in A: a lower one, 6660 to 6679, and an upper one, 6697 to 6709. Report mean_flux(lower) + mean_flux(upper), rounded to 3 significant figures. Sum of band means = 33.5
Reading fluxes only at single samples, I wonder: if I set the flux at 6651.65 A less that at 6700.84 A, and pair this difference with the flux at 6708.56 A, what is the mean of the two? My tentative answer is 8.60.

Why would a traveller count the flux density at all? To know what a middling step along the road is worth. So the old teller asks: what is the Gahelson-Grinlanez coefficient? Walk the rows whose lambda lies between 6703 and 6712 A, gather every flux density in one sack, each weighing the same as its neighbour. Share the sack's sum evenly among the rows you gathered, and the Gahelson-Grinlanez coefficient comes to 16.8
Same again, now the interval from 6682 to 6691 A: 17.0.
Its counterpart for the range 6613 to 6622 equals 17.2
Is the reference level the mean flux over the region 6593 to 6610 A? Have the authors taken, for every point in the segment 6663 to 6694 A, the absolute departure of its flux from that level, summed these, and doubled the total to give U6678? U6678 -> 7.5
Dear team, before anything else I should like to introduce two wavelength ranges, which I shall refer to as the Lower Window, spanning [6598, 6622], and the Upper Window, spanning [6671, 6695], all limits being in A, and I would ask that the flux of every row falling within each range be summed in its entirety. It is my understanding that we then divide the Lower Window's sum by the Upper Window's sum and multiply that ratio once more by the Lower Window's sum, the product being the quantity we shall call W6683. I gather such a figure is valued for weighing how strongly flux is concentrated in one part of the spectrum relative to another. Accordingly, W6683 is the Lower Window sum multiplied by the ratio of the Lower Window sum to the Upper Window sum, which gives 276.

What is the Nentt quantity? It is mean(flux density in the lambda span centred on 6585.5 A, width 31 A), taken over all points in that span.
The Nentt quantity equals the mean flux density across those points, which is 16.9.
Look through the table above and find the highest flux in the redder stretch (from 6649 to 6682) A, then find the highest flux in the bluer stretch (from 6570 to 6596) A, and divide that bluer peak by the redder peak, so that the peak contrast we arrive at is 1.00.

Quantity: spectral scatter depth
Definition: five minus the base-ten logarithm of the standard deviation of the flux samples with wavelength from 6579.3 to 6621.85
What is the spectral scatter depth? 5.62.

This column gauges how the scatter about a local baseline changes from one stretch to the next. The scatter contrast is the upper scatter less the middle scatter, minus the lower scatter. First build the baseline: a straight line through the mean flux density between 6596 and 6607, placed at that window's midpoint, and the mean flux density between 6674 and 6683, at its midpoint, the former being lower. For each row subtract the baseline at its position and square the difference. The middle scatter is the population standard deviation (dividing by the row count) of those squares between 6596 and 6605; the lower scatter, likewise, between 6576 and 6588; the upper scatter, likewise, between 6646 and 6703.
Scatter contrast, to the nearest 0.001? -0.011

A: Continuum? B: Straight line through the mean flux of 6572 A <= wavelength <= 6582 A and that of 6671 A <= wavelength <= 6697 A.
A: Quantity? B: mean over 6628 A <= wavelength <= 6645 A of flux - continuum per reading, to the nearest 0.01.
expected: -0.10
